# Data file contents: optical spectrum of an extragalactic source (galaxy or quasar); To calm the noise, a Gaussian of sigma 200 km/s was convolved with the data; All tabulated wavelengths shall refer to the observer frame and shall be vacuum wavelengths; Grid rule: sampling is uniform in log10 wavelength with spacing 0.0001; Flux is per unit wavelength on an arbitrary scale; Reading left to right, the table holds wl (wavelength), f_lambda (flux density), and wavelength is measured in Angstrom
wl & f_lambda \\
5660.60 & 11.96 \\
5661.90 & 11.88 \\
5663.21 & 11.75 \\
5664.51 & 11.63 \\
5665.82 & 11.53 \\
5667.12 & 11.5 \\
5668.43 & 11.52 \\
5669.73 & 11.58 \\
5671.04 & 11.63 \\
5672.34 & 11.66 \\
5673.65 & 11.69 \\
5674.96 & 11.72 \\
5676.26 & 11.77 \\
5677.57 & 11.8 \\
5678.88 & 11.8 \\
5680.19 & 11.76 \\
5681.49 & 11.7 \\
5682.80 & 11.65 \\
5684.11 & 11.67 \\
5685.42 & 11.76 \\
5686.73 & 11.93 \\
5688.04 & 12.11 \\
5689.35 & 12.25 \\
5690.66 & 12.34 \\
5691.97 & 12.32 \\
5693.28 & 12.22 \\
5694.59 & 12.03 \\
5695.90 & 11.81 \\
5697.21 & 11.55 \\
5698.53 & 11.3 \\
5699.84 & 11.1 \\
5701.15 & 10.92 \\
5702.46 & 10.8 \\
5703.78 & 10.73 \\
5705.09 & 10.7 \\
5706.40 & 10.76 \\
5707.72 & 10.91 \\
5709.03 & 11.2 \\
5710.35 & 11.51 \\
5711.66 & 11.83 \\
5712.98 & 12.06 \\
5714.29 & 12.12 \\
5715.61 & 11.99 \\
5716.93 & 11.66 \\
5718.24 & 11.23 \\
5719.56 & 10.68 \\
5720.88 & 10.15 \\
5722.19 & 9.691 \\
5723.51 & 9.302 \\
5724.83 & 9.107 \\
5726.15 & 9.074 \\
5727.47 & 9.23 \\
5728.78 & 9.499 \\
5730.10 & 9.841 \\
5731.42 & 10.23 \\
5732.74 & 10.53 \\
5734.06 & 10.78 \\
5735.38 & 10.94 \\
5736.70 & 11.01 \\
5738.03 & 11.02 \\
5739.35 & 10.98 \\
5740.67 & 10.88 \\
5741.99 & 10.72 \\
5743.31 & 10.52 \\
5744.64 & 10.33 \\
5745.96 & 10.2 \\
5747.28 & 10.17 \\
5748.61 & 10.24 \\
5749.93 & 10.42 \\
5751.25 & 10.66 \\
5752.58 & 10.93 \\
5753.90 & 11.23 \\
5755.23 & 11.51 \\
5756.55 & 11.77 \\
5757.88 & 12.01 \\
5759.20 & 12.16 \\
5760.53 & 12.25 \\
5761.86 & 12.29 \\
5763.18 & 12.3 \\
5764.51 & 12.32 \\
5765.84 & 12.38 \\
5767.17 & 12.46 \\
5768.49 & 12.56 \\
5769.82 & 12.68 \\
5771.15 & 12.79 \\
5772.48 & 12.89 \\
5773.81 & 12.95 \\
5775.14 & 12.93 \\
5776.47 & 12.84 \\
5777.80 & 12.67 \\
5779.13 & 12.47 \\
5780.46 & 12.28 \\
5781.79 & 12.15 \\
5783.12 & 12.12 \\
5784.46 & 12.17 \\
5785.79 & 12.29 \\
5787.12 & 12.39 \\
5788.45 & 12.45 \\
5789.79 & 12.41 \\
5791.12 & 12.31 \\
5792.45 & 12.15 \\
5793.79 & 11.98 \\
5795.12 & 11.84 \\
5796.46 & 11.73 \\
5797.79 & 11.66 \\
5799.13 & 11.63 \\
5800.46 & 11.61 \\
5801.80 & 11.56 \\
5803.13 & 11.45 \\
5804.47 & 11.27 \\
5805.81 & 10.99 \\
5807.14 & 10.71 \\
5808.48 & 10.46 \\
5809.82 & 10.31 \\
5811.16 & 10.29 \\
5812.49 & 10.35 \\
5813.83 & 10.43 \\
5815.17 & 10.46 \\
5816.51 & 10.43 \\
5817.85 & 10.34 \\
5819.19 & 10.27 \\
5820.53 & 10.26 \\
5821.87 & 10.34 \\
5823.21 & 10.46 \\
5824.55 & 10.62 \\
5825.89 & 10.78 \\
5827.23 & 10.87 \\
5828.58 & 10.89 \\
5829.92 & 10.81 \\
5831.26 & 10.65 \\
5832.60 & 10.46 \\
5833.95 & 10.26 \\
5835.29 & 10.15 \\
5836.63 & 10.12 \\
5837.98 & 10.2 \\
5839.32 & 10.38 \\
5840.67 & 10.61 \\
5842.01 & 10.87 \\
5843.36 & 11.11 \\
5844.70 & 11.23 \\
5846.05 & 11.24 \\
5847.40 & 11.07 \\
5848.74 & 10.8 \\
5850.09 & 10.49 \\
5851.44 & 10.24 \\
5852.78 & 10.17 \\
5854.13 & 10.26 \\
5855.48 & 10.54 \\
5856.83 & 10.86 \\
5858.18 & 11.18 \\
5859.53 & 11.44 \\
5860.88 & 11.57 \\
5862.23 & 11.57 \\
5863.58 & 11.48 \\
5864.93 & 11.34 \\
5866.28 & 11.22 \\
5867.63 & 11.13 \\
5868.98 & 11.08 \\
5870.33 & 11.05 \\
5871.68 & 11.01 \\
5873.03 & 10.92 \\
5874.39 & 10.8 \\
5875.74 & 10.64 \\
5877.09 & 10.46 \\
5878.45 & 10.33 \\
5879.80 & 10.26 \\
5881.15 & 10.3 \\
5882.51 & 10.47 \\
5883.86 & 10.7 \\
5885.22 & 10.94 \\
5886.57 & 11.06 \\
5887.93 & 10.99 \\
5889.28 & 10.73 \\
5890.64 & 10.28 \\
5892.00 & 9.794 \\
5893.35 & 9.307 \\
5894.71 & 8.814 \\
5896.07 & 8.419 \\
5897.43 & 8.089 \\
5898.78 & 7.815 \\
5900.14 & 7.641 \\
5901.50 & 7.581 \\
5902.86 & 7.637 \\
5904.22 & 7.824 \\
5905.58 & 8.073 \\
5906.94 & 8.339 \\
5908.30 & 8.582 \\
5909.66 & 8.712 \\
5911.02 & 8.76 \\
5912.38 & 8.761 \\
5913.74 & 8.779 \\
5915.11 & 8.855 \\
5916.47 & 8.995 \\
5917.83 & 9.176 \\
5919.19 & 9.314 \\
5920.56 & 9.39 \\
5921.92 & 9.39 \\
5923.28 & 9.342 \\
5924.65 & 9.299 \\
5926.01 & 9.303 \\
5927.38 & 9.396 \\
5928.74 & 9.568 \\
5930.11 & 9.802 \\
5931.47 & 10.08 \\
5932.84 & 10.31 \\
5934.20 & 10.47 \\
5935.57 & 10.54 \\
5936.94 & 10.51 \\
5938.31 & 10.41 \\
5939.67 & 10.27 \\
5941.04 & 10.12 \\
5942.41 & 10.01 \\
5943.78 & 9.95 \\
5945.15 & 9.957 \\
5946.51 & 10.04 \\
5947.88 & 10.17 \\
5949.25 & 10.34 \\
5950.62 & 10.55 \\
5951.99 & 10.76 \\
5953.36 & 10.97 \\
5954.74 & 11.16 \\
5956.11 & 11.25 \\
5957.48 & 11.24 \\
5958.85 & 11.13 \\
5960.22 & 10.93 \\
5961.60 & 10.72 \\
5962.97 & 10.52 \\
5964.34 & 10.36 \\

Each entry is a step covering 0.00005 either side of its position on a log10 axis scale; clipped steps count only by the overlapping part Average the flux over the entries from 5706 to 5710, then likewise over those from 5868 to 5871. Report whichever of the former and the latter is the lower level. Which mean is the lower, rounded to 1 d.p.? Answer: 11.0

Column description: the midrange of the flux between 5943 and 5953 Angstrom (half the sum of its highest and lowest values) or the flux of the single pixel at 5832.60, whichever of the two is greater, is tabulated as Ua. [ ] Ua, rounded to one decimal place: 10.5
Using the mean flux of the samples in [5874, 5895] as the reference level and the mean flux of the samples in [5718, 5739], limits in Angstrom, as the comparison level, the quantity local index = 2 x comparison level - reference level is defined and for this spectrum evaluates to 9.9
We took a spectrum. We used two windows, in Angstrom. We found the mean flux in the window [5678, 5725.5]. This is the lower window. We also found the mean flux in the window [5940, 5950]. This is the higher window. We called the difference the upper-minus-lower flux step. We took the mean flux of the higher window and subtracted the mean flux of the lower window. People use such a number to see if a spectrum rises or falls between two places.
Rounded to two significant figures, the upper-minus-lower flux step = -1.3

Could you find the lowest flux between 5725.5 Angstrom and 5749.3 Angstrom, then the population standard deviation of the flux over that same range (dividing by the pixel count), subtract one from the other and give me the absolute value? 8.5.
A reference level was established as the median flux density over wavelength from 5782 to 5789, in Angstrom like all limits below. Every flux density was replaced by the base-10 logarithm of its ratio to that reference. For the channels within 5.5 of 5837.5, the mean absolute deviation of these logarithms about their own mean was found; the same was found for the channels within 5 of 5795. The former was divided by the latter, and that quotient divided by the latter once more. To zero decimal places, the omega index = 140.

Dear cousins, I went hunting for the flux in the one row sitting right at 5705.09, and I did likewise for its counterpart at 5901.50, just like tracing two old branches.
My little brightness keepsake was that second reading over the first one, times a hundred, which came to 71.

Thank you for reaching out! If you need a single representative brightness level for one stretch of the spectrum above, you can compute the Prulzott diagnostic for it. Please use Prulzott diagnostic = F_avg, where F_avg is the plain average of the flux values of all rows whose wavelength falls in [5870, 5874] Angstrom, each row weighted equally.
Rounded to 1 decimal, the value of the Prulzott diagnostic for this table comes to 11.0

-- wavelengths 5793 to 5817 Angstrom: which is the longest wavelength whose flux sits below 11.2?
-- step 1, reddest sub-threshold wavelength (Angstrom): 5816.51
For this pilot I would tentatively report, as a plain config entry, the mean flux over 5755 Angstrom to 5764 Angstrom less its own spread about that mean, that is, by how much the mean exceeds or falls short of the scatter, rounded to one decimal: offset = 11.8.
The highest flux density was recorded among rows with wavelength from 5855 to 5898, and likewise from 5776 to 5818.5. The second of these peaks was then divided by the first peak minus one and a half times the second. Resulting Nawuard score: -1.67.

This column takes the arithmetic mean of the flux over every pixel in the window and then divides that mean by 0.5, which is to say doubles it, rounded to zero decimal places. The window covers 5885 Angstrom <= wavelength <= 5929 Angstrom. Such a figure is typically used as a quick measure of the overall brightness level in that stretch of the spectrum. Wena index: 18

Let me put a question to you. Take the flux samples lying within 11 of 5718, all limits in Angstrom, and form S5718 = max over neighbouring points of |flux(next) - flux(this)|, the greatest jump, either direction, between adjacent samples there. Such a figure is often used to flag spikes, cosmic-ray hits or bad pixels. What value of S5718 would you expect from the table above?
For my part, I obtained 0.55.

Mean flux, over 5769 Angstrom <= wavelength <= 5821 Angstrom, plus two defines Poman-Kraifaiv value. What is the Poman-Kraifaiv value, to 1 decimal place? 13.7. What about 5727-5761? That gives 12.8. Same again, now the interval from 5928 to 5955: 12.3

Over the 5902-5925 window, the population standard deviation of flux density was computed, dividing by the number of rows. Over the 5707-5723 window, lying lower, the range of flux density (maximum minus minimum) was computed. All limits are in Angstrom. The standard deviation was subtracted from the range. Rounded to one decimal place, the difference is 1.9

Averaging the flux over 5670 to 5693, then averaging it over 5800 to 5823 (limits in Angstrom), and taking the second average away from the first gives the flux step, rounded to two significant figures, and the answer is 1.2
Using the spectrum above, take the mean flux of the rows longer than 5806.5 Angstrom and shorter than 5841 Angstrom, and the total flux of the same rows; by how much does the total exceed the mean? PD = 261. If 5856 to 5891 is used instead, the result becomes 273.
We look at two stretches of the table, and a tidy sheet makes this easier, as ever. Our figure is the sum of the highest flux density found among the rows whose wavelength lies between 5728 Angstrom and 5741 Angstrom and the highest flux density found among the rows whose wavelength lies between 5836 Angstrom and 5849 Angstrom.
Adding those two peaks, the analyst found 22.3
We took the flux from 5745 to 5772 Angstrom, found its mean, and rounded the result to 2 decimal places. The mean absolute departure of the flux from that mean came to 0.80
